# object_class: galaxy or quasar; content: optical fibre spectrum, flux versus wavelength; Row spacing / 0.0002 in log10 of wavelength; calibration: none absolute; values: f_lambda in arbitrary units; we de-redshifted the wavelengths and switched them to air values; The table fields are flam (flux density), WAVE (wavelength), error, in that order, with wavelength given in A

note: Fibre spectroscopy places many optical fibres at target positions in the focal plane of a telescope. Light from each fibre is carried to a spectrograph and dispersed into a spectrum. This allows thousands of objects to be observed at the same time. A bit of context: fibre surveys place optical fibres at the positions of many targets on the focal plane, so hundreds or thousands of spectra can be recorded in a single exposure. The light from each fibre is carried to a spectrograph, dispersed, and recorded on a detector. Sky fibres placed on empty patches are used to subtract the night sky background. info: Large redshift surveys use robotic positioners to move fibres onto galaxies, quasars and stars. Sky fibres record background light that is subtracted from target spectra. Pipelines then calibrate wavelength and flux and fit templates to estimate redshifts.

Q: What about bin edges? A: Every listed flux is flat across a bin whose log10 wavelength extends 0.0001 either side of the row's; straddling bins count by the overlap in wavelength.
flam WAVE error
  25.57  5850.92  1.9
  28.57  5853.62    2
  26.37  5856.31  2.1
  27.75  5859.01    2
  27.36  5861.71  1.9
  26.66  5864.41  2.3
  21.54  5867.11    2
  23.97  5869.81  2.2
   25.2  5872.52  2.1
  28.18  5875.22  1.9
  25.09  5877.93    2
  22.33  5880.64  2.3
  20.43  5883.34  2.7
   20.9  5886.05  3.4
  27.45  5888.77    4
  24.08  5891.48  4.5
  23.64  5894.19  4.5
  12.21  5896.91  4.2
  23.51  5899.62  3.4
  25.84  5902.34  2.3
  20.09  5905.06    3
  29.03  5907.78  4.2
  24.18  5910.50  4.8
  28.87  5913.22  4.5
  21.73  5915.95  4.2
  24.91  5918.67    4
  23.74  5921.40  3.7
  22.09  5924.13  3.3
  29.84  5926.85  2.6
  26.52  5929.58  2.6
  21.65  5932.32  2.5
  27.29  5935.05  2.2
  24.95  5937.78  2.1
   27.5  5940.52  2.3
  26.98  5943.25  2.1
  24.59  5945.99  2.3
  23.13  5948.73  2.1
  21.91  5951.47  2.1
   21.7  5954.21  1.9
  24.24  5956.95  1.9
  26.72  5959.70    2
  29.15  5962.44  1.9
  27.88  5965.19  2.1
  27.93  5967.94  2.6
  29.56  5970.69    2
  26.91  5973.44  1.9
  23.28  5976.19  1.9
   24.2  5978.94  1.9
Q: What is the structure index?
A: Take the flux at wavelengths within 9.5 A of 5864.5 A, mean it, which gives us 25.6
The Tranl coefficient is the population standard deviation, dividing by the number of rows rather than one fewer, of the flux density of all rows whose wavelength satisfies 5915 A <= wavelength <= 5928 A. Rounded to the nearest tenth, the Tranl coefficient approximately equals 2.9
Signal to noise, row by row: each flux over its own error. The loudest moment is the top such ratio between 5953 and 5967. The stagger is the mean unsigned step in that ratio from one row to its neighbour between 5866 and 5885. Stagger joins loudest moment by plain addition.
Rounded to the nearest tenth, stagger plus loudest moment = 17.2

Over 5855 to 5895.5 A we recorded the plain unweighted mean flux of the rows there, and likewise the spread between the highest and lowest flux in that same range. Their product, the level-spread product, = 192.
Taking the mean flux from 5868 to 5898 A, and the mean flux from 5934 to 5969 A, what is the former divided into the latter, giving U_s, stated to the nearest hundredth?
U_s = 1.11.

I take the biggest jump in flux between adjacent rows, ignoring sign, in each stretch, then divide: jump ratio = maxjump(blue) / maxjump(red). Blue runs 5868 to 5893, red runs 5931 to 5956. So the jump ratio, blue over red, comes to 1.16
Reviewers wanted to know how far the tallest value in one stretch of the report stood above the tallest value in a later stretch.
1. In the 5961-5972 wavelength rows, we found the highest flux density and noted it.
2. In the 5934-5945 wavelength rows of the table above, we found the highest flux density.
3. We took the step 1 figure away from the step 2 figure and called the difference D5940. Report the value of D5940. -2.1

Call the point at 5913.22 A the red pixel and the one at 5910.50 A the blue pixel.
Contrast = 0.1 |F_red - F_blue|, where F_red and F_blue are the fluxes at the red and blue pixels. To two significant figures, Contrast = 0.47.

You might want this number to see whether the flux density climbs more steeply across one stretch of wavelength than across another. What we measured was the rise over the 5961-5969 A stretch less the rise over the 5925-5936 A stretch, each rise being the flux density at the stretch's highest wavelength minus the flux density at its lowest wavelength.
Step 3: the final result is 1.3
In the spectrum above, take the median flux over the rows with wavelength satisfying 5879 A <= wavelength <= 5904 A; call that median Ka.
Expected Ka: 23.5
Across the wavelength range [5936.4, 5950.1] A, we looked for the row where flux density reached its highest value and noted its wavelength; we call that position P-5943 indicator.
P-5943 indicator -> 5940.52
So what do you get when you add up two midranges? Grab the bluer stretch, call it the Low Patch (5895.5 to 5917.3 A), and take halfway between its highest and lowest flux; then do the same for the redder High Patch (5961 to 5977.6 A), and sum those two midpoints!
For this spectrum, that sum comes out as 47.0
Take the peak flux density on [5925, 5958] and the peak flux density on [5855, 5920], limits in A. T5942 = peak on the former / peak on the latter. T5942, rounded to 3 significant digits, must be 1.03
